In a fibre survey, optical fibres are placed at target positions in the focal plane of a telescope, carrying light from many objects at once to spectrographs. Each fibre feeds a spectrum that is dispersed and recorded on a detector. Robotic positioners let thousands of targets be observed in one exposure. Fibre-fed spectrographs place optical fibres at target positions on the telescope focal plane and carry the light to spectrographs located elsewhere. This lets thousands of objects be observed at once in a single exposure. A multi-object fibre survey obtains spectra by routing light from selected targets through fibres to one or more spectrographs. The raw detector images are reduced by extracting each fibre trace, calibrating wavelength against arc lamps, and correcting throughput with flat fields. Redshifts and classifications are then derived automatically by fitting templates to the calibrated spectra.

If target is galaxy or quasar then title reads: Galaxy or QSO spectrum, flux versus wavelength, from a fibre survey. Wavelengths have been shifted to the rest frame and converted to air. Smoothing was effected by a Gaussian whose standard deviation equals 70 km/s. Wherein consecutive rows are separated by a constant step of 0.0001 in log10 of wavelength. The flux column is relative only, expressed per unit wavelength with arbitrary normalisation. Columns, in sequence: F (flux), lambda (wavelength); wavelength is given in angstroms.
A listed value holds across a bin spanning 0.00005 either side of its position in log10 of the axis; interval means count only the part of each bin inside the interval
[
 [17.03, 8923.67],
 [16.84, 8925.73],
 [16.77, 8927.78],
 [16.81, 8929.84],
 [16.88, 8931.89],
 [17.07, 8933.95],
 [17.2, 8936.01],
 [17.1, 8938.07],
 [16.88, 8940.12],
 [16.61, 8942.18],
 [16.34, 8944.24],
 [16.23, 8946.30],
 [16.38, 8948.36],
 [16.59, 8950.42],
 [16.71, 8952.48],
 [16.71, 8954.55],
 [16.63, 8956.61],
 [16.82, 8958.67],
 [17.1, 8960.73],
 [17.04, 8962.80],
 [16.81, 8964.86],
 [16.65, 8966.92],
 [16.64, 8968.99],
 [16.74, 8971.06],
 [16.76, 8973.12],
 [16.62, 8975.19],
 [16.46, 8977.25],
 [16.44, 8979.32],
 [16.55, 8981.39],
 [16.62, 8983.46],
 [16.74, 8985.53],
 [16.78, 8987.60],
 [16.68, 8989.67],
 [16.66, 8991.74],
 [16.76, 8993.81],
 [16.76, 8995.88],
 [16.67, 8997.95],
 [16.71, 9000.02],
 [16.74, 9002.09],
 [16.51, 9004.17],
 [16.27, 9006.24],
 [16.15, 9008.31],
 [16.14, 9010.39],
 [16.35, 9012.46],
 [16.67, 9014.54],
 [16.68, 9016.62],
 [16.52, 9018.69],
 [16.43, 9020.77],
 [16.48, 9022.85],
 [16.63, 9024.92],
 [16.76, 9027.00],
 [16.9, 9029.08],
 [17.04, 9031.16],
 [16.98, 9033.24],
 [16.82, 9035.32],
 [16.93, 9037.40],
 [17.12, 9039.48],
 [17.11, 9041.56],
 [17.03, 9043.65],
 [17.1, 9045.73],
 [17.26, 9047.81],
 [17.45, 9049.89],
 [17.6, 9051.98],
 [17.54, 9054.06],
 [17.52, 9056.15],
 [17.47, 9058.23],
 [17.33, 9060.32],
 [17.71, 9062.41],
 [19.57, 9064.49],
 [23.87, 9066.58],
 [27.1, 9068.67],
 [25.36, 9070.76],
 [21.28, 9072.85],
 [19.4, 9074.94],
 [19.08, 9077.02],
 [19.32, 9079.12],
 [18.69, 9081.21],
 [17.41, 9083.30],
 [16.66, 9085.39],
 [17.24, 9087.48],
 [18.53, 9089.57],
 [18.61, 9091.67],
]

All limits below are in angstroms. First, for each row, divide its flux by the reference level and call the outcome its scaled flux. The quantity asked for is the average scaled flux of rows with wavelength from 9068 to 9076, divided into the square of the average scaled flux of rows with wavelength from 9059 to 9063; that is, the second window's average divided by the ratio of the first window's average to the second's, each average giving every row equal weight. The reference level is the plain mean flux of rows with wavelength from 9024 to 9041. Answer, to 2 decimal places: 0.78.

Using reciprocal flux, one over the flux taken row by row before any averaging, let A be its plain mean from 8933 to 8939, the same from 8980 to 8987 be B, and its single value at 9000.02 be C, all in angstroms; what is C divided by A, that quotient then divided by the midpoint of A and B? 17.3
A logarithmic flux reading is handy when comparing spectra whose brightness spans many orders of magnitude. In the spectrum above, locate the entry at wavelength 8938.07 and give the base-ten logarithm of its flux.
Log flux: 1.23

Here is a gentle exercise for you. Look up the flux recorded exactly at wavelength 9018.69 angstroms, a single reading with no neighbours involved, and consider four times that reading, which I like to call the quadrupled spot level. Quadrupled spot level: 66.1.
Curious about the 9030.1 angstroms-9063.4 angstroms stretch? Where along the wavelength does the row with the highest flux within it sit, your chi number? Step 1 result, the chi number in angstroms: 9062.41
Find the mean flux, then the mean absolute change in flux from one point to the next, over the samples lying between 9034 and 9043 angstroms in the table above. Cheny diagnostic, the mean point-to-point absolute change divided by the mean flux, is 0.0061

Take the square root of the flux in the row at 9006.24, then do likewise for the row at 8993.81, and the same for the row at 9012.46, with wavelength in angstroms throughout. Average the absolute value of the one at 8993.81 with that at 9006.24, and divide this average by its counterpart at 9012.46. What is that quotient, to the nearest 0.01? 1.01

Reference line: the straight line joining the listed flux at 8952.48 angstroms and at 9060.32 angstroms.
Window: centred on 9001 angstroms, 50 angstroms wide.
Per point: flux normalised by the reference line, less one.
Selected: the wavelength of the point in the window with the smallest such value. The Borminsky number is 9010.39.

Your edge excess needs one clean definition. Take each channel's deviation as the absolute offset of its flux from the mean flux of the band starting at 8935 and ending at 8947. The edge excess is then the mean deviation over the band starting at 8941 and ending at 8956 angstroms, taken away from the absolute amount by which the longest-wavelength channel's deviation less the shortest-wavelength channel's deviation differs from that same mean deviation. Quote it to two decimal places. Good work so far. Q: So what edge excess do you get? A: 0.10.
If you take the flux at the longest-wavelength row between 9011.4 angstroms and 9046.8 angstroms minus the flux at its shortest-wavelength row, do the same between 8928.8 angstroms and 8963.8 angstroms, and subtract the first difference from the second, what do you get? -0.5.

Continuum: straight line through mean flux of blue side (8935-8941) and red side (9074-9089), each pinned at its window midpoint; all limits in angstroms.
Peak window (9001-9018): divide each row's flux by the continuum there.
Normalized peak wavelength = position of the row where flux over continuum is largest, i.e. 9002.09 angstroms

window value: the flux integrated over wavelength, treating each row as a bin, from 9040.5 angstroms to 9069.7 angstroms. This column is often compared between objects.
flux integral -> 546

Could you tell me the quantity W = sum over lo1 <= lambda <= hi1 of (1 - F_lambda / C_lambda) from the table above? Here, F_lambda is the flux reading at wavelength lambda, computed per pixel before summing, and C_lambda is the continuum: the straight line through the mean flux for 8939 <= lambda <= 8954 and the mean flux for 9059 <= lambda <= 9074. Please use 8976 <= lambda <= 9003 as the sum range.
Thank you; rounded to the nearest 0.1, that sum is 1.2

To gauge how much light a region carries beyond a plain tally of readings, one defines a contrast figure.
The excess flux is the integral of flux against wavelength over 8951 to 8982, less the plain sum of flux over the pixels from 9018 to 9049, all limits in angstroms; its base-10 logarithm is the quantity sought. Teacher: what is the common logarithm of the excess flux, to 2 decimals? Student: 2.42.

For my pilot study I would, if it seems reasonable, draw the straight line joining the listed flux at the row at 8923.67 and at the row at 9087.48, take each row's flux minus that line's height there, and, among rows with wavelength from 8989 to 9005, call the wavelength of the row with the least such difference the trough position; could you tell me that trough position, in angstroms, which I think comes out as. 9004.17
